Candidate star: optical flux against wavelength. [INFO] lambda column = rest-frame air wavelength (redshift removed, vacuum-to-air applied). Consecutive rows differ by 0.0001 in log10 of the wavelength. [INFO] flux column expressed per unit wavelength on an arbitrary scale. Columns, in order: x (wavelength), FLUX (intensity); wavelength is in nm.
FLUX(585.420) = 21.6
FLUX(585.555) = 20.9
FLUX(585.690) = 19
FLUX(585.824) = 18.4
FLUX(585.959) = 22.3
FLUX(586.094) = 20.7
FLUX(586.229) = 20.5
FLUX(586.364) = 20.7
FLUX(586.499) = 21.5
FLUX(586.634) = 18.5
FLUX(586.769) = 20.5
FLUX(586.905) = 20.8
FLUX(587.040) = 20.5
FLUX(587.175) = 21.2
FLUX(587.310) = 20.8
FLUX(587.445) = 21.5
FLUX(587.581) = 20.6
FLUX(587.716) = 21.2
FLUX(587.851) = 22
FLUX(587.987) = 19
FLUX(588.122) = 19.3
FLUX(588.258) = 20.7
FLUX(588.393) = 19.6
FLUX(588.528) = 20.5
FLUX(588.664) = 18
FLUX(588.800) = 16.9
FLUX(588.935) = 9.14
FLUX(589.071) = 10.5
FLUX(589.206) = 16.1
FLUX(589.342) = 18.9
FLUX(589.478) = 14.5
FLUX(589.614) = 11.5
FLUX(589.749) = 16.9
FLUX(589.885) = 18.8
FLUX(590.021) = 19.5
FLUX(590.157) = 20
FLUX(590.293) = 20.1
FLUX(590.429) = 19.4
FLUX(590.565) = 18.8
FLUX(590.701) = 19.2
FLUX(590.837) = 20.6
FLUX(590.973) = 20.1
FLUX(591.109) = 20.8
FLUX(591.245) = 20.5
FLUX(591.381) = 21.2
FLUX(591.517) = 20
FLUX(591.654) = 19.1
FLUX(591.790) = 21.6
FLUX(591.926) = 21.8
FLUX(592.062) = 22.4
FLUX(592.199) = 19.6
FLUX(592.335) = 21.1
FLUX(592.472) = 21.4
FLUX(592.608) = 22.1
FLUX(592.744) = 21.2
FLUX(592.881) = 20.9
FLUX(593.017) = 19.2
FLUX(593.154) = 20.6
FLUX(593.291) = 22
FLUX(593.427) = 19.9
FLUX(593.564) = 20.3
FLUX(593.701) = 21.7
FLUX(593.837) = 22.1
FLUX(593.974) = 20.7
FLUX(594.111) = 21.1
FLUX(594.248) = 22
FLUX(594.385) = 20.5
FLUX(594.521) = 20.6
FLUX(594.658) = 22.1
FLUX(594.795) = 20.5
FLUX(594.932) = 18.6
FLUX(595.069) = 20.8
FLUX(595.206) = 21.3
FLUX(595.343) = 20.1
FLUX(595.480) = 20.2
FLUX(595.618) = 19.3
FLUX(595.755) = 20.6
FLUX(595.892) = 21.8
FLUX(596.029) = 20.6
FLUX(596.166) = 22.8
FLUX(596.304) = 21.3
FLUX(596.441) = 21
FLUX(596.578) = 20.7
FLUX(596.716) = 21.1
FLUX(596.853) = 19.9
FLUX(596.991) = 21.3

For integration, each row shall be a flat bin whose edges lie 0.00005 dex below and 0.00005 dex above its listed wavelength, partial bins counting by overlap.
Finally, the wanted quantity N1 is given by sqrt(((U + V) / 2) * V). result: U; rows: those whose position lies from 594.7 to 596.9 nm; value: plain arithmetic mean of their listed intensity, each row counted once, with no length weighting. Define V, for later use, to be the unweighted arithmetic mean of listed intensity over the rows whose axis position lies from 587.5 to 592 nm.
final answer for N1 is 19.2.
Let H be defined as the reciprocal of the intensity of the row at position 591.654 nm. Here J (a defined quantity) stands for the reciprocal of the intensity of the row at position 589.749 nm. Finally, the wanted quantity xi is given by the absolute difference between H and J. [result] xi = 0.007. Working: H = 0.052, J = 0.0592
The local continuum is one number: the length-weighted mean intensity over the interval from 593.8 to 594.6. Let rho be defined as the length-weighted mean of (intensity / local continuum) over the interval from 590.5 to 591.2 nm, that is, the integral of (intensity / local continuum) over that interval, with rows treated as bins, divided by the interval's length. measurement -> 0.943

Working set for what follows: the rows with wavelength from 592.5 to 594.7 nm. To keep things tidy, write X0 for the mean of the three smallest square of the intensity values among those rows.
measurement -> 392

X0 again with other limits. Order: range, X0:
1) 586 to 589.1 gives 160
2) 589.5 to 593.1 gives 257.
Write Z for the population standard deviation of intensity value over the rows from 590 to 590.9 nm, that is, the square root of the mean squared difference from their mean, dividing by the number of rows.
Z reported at 0.57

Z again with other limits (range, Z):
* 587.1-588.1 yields 0.88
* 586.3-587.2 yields 0.90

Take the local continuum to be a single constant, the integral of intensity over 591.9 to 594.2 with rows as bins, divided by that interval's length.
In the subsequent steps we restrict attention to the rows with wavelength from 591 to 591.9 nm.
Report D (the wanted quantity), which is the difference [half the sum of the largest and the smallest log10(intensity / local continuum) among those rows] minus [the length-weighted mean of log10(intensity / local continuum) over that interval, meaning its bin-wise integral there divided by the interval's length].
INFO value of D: -0.005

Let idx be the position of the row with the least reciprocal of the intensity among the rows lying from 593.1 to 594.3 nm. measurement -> 593.837 nm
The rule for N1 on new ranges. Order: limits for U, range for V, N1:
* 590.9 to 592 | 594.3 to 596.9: 20.7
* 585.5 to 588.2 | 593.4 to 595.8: 20.6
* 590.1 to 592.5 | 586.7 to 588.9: 20.3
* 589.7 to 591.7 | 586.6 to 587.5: 20.3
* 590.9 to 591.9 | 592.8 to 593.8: 20.6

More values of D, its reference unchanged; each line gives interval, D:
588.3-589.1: -0.054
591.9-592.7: -0.008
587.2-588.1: -0.007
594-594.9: 0.006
